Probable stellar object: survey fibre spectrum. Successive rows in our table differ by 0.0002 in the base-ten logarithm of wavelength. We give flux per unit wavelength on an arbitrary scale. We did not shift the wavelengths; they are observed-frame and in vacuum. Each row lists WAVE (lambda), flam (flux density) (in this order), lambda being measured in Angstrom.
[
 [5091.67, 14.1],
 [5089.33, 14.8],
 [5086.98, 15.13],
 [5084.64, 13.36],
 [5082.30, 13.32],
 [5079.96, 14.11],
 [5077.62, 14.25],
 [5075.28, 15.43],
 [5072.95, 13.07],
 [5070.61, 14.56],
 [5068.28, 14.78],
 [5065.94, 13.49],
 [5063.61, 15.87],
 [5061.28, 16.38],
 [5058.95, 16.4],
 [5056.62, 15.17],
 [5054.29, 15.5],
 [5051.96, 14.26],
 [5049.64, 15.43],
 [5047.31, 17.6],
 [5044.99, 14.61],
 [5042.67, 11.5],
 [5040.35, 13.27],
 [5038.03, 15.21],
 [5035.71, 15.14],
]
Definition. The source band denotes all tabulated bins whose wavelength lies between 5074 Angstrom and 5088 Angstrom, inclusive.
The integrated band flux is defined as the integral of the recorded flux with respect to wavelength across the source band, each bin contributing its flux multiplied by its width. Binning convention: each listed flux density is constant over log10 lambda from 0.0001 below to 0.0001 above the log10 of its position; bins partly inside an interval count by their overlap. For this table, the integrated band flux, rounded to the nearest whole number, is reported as 200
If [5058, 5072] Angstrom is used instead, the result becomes 213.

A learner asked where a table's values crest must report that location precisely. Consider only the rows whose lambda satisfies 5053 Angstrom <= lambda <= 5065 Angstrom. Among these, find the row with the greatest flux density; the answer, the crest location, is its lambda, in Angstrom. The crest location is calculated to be 5058.95 Angstrom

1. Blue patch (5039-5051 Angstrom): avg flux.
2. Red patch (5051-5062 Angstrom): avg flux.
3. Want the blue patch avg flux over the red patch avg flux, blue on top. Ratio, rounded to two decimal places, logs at 0.93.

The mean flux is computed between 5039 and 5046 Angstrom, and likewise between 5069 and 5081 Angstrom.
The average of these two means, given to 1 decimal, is 13.7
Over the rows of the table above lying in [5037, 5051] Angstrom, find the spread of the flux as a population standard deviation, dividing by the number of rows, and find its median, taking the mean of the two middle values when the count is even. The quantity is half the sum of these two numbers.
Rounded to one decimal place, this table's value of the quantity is 8.4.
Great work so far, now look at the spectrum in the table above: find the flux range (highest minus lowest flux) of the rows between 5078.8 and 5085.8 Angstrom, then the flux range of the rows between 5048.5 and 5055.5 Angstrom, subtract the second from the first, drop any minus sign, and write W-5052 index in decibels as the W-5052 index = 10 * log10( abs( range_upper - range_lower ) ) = -3.5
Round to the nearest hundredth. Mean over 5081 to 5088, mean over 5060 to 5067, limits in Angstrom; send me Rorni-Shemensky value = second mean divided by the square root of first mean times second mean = 1.05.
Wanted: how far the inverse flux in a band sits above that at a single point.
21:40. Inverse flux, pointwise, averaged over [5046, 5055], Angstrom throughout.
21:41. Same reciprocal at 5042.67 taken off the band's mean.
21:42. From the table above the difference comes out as -0.023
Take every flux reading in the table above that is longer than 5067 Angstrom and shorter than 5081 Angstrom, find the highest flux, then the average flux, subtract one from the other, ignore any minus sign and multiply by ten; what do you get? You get 11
